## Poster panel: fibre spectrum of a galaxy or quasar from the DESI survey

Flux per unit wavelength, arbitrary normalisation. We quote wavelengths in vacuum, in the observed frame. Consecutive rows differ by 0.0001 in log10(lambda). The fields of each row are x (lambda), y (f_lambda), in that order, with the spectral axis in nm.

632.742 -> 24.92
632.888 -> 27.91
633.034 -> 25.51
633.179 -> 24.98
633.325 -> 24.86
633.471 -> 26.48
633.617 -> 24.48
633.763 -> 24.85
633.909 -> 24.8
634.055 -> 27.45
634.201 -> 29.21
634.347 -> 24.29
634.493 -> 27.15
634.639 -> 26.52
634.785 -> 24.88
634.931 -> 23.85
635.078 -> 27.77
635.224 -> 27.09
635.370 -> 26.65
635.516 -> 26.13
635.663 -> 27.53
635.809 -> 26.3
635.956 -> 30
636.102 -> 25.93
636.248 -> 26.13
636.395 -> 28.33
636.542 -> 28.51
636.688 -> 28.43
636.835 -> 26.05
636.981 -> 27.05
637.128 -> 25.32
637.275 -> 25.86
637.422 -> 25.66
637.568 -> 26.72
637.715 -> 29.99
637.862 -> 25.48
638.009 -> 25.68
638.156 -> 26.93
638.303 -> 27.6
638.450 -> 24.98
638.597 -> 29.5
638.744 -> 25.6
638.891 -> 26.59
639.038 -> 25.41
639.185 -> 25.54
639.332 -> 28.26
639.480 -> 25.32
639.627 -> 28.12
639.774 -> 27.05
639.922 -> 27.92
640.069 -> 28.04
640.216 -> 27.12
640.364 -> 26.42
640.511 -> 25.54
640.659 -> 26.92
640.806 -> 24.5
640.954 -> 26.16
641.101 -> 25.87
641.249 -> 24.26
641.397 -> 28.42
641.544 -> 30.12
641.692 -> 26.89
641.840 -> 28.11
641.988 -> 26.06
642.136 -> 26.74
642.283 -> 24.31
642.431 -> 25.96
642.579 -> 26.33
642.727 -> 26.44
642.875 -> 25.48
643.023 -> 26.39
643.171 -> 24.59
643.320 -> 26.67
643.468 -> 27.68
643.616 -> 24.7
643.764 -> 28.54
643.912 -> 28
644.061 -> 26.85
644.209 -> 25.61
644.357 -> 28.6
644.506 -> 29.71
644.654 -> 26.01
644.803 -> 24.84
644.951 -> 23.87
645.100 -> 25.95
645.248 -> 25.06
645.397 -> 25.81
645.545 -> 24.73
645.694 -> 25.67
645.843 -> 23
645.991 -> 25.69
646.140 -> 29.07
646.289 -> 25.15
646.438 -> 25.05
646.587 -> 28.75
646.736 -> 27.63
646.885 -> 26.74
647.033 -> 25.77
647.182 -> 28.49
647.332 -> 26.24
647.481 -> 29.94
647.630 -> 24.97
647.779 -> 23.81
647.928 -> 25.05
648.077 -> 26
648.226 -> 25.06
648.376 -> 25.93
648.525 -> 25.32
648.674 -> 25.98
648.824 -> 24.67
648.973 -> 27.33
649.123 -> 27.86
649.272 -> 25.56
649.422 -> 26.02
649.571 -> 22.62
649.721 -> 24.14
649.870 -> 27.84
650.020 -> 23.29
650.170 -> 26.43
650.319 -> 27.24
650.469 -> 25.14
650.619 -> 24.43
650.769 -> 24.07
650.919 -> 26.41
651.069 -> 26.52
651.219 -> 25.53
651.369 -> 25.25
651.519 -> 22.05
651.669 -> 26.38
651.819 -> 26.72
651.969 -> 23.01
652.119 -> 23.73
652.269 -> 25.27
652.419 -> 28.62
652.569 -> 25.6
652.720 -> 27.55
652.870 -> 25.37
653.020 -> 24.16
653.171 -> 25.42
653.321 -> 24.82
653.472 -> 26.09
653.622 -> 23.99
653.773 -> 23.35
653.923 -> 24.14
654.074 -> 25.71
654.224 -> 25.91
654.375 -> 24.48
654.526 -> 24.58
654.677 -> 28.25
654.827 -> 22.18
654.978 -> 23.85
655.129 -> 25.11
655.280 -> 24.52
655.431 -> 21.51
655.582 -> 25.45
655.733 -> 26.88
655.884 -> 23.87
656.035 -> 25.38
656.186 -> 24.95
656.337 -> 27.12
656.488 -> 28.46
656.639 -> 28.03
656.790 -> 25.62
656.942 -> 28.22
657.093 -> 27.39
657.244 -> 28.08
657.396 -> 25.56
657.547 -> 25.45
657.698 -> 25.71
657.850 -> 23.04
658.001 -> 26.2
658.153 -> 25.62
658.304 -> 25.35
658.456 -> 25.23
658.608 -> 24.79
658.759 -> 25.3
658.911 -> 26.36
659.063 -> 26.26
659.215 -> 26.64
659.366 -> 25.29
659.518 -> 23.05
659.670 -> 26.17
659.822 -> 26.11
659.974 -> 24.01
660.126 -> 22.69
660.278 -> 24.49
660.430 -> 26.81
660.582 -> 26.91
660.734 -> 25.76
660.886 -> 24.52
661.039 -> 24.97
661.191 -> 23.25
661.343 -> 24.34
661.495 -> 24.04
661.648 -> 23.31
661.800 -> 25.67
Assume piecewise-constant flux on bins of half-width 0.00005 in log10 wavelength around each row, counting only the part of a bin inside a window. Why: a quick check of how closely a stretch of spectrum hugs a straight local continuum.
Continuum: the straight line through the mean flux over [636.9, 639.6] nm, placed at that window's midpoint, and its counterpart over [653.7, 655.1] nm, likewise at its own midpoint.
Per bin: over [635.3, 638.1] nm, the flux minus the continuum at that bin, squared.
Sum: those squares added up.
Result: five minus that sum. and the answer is -34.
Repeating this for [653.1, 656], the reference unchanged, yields -38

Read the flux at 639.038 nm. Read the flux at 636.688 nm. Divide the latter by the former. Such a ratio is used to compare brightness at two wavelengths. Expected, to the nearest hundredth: 1.12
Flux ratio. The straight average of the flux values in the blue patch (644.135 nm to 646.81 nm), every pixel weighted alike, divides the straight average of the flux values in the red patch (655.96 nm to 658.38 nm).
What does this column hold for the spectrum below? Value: 1.01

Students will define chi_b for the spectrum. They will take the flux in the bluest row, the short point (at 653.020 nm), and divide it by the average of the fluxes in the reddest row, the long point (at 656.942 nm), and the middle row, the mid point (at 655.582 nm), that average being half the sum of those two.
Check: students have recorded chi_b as 0.90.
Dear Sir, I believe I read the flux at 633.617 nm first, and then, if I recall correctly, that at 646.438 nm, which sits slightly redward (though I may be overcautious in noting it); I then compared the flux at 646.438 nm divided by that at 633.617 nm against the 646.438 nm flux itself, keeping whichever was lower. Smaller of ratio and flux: 1.02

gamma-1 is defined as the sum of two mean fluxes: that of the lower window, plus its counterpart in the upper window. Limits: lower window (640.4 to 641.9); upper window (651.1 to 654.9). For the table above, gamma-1 51.8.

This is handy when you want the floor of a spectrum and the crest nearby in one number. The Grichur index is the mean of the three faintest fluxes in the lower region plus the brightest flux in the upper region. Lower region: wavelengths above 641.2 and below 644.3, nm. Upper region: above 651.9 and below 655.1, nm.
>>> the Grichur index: 53.0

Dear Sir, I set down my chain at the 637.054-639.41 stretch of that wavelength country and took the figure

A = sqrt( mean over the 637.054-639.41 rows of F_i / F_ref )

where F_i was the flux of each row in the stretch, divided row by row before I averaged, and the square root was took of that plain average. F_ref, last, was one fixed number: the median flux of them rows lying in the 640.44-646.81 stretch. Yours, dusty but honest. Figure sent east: 1.01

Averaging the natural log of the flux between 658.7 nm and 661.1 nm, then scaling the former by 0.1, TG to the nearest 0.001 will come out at 0.323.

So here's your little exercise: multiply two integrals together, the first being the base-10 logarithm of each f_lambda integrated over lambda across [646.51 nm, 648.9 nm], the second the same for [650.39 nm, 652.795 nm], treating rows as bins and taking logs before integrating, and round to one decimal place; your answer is 11.4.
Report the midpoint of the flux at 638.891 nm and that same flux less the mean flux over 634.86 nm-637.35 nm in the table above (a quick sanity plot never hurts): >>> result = 13.2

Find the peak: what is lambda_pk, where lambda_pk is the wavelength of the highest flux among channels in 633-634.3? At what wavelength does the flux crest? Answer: 634.201 nm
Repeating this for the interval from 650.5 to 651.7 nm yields 651.069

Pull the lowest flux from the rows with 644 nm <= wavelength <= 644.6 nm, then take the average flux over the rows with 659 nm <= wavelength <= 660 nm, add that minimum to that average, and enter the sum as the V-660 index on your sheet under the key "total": 51.0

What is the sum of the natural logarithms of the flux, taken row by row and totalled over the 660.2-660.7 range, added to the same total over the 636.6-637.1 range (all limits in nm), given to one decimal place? 19.7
